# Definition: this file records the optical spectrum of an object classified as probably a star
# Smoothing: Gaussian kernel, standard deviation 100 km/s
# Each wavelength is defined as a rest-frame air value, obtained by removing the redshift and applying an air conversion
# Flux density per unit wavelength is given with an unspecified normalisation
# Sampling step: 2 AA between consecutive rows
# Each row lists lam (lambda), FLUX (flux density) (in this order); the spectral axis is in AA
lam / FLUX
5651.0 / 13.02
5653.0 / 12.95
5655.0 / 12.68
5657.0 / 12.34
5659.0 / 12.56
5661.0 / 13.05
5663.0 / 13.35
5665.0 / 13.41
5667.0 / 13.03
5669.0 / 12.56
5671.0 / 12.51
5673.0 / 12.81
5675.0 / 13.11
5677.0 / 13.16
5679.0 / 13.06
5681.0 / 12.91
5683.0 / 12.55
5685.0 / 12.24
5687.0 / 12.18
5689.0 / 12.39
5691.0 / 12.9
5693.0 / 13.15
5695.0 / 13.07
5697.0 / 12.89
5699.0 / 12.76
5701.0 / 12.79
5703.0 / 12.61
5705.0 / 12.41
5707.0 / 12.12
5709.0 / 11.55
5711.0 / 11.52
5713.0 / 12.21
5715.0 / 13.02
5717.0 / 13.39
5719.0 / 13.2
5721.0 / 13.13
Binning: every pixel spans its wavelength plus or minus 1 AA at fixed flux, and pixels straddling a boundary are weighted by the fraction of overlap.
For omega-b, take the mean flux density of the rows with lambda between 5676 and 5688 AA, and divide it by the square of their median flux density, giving 0.0783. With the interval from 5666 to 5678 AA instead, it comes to 0.0771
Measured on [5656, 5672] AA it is 0.0785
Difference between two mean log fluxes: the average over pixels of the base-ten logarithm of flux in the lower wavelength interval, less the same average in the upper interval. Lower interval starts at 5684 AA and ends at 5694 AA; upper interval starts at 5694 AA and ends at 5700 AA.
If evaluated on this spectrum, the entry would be -0.012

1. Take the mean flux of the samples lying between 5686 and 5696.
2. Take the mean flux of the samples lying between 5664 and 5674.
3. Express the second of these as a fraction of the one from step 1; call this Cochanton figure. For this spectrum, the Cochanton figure 1.01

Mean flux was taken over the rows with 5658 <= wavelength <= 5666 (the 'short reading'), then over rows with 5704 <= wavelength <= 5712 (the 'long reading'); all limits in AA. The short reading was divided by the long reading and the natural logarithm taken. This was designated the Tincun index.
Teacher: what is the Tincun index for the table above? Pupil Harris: 0.096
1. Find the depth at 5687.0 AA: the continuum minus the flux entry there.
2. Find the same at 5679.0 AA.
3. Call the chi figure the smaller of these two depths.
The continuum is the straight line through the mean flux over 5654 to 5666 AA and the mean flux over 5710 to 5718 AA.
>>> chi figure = -0.29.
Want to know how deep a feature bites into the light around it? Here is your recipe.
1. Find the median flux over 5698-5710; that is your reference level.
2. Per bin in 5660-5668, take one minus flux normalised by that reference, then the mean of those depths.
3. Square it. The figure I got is 0.0031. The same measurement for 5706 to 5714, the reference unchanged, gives 0.0028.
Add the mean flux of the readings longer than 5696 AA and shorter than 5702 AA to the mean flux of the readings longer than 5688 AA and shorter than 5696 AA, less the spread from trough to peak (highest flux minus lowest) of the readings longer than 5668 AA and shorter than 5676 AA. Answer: 25.1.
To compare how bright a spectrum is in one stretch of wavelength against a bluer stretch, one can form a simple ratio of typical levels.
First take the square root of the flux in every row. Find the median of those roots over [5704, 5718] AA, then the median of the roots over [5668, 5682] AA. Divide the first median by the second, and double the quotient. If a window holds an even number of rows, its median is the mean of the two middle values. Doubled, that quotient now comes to 1.95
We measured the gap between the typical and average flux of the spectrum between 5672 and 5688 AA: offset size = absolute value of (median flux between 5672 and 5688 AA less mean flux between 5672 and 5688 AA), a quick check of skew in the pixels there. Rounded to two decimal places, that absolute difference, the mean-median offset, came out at 0.11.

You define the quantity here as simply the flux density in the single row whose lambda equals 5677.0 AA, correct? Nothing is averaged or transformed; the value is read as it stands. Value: 13.16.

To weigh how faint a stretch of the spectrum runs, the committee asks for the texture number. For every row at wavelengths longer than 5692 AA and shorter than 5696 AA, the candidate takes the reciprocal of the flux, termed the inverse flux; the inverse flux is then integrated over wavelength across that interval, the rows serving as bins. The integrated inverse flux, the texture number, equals 0.305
